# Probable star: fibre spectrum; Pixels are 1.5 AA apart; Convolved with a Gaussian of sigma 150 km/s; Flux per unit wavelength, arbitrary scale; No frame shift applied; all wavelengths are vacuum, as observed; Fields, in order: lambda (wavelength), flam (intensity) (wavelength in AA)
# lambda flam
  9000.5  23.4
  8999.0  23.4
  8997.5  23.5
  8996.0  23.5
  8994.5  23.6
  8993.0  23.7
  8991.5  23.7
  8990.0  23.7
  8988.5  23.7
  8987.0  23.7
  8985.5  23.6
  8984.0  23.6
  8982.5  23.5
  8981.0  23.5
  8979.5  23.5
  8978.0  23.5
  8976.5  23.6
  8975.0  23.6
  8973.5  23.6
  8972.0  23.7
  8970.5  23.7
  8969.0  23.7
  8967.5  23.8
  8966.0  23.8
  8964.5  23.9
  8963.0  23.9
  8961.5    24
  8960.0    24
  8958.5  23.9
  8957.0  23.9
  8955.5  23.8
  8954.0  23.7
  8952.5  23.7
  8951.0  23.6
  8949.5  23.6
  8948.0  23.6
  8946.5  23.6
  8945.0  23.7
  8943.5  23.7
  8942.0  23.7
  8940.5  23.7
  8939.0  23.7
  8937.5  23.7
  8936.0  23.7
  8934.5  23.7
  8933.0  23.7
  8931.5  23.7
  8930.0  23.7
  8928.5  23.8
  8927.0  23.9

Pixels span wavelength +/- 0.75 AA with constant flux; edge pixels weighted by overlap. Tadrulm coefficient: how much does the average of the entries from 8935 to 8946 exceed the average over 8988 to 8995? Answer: 0.0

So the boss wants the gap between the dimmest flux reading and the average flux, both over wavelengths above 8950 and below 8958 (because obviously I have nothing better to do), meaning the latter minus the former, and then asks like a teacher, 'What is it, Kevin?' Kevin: 0.14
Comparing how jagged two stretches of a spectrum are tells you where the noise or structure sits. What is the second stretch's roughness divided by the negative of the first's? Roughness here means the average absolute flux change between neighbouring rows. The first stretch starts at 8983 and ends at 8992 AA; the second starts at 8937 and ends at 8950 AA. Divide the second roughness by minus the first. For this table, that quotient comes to -0.6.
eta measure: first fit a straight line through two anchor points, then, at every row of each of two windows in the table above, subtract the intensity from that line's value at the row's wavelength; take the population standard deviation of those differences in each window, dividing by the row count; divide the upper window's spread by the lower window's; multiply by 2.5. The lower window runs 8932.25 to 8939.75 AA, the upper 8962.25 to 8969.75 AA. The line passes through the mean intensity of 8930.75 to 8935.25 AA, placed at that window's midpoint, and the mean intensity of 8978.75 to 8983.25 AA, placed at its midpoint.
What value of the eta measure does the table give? 19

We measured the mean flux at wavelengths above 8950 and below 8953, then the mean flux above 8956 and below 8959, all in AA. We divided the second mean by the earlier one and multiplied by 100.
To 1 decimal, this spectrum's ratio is 101.1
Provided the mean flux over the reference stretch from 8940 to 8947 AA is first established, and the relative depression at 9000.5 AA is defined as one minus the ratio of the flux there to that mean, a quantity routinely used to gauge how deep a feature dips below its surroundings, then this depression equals 0.012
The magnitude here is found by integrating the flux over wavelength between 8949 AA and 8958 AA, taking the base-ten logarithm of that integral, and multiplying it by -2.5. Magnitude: -5.82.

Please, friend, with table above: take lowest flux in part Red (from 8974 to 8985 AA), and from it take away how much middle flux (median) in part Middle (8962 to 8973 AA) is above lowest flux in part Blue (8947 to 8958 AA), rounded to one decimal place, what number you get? 23.3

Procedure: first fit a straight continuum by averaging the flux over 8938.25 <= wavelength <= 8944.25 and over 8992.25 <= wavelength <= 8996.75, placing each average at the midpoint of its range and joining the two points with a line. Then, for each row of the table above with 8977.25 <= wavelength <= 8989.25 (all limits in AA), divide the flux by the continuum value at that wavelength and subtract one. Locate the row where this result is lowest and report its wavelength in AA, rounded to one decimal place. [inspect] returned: 8978.0 AA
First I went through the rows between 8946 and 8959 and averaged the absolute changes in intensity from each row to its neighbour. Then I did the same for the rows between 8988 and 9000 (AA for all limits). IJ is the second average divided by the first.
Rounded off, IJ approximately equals 1.14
